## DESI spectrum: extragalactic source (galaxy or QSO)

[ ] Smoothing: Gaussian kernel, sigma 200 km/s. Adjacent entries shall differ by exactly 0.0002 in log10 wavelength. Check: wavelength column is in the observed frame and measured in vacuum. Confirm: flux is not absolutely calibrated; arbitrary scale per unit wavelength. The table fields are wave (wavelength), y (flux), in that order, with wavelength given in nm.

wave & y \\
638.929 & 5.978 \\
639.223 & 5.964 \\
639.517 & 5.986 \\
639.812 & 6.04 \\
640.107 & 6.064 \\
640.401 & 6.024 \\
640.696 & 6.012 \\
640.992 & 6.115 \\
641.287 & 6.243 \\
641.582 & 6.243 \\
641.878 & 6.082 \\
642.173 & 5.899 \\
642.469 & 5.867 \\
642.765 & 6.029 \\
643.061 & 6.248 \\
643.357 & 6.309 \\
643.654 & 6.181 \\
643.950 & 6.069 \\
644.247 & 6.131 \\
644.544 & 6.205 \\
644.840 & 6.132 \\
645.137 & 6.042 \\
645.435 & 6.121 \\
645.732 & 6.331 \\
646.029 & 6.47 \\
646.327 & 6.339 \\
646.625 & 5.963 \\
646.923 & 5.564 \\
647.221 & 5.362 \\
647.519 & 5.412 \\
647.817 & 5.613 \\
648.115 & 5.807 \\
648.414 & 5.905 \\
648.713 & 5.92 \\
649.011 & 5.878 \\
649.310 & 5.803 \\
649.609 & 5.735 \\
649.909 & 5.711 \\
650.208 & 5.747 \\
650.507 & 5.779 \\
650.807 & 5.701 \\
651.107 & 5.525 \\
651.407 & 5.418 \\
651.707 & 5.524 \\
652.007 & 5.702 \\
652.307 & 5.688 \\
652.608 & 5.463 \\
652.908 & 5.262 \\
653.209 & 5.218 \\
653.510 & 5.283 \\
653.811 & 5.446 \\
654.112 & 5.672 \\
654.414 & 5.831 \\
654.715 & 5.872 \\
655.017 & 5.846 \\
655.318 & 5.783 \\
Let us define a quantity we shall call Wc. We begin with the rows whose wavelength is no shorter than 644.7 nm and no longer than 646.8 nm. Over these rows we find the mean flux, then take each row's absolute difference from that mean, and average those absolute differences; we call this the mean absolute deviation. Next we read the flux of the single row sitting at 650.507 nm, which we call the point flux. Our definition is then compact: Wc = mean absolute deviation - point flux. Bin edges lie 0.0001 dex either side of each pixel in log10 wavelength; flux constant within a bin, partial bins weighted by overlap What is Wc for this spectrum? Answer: -5.62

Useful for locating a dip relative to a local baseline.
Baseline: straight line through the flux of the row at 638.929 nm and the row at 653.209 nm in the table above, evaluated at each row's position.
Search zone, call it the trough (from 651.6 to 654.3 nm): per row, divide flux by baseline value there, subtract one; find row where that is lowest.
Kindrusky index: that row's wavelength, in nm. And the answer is 653.209 nm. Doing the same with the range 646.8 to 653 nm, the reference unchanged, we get 647.221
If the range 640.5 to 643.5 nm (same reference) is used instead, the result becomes 642.469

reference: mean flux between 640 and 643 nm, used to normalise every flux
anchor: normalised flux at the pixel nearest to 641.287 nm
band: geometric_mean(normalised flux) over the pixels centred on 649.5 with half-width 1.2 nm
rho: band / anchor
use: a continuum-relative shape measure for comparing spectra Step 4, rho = 0.93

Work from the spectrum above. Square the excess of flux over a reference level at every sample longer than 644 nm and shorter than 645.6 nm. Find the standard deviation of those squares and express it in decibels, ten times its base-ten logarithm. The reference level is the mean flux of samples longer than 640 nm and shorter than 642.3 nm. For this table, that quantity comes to -23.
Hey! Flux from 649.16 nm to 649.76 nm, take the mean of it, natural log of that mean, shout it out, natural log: 1.75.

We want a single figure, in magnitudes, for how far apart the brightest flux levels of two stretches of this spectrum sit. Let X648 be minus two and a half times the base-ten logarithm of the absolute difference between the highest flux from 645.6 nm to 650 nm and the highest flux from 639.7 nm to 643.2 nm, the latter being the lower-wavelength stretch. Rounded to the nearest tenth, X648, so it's 1.6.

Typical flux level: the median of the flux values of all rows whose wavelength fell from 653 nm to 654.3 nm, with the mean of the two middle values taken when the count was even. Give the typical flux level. 5.4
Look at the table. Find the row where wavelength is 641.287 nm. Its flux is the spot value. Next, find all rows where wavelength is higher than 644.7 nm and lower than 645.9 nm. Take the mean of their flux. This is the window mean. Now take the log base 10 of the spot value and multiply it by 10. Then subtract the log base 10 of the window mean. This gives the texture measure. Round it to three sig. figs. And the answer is 7.16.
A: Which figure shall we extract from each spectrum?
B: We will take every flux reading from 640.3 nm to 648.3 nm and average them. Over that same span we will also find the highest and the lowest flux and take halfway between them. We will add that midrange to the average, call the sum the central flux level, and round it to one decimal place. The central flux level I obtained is 11.9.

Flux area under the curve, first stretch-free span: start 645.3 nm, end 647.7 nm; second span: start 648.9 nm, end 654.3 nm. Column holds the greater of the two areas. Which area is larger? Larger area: 30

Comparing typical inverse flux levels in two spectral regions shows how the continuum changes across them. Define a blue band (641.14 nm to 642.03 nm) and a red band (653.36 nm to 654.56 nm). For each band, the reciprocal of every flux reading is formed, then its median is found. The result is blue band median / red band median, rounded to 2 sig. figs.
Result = 0.89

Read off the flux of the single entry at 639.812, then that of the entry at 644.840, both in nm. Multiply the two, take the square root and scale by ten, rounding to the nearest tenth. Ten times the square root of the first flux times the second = 60.9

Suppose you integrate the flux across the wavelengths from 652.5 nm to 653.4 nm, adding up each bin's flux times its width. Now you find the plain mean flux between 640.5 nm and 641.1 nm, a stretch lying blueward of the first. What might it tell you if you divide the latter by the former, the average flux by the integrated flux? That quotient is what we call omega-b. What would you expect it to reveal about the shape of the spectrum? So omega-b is 1.3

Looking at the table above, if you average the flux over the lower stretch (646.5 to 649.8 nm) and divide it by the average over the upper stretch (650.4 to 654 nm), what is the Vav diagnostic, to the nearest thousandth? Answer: 1.041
